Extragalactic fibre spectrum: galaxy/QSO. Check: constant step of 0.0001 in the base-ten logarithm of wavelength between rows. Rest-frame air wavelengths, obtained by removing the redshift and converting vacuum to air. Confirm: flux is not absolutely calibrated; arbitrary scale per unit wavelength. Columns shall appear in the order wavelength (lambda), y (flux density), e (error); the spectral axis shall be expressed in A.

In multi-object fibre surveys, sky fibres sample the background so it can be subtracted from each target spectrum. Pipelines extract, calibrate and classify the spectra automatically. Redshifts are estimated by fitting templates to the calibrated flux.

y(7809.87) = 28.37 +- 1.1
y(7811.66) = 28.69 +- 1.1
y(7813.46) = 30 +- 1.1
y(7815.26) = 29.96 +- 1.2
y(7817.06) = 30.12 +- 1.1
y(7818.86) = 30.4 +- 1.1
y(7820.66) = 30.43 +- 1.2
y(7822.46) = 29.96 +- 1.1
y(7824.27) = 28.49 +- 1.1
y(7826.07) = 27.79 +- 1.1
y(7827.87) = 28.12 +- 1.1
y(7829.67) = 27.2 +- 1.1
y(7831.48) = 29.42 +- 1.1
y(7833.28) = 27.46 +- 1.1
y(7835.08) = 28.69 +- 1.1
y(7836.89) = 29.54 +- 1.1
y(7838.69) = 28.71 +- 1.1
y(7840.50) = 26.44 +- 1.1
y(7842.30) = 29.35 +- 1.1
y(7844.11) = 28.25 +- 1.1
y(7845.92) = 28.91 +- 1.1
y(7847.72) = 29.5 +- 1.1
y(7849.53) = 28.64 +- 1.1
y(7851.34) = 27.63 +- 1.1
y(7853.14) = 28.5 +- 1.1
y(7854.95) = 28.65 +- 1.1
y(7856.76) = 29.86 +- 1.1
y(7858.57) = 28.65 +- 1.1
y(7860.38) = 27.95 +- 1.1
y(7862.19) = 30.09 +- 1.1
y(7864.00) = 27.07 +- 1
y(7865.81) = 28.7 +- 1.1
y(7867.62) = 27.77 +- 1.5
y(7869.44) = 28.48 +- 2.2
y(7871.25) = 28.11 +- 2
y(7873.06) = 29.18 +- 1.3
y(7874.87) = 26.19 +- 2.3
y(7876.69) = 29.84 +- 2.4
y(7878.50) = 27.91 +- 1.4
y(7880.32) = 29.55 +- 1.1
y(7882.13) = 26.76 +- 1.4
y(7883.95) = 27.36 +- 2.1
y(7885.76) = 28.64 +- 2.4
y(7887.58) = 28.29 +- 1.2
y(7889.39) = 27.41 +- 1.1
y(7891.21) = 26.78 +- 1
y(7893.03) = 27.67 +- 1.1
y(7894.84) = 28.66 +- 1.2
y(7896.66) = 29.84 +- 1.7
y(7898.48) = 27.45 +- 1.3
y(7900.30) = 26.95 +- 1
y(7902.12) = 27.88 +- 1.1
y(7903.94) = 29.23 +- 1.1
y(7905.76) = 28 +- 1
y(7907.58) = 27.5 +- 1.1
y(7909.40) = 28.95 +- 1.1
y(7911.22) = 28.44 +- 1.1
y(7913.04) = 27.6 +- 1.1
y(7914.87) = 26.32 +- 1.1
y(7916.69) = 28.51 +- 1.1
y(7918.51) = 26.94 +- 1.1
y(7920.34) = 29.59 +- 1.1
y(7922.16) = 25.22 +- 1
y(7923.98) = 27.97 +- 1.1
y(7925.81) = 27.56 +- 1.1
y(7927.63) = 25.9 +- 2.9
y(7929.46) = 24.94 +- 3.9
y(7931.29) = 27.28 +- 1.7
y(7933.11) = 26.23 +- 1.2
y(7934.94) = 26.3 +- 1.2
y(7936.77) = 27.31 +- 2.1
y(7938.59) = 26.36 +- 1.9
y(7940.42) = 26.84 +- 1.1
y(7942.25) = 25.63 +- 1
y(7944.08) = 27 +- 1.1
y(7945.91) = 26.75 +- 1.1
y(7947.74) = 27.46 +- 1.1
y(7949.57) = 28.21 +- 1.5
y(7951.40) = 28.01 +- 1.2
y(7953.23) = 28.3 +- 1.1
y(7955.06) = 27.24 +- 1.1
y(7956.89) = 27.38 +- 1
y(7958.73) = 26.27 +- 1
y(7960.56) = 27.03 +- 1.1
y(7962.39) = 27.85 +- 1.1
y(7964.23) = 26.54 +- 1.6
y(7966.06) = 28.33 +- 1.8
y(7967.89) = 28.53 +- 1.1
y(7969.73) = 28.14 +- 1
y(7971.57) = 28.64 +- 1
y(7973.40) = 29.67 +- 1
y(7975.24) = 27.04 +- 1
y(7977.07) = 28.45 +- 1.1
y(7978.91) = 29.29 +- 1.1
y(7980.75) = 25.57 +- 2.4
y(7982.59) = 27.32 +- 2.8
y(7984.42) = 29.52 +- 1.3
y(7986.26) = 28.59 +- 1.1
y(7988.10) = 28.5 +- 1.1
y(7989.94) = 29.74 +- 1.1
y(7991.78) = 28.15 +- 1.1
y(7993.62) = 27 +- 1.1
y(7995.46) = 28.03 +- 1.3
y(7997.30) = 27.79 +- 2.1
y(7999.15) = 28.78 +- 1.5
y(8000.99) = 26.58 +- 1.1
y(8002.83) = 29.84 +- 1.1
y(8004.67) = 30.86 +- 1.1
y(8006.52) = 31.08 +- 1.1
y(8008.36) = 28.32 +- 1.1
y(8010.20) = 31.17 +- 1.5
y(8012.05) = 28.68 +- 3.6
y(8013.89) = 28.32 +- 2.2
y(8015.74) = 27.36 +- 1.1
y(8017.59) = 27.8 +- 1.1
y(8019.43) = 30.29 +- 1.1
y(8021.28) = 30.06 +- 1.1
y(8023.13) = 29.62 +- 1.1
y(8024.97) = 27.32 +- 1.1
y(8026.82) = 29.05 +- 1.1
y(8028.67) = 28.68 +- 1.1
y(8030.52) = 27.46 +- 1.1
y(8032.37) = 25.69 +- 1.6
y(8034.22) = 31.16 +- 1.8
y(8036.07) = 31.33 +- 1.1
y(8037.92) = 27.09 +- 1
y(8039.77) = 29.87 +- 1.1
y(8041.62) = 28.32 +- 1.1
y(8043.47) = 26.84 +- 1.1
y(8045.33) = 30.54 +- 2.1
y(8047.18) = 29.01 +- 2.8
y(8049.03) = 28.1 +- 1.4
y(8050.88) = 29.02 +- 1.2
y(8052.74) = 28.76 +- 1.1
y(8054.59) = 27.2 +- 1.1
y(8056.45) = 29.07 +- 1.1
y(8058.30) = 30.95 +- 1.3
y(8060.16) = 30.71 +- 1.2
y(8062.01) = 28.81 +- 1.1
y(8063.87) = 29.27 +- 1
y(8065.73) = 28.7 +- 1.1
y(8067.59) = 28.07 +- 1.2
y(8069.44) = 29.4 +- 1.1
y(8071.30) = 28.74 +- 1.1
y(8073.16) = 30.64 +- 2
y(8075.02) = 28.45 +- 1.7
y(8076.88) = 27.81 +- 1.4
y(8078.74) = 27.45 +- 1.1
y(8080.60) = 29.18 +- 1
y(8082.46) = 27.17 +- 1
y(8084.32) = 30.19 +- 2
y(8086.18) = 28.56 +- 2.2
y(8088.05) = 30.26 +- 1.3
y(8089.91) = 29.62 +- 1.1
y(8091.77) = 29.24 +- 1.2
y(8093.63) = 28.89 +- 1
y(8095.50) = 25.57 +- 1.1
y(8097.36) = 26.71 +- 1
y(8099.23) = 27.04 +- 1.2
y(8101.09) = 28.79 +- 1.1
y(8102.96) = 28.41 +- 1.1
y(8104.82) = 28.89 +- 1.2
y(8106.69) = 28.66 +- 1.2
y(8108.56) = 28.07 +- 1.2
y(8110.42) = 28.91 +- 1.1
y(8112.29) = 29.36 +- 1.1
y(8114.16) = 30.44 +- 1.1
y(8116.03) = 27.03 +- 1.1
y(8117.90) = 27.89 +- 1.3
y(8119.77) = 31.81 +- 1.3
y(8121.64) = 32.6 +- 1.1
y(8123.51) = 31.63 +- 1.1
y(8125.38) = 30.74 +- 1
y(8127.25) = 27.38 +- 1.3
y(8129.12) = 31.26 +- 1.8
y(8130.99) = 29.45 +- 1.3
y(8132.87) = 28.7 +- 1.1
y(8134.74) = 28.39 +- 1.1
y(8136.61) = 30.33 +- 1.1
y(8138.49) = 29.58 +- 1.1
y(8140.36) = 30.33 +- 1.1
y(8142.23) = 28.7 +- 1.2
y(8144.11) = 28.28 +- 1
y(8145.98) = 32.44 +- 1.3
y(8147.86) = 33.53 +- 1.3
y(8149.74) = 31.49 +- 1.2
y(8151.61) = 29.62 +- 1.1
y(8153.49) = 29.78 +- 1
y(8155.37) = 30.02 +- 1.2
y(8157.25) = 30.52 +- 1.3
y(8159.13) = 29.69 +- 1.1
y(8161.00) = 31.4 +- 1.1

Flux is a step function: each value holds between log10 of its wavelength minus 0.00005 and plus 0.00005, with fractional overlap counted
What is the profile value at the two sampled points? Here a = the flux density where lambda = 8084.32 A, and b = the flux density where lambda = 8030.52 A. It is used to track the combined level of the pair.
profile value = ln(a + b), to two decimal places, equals 4.05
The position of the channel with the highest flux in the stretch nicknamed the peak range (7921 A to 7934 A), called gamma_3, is 7923.98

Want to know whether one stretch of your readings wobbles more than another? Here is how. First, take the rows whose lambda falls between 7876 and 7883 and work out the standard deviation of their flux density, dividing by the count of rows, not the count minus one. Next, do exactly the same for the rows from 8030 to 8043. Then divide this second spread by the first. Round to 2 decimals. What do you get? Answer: 1.59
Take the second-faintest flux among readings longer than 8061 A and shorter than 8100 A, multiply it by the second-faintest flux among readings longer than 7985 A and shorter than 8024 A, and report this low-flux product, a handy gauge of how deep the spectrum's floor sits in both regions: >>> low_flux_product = 721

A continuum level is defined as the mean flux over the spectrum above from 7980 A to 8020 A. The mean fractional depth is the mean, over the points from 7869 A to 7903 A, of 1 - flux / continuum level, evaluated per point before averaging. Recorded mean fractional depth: 0.02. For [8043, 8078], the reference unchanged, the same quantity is -0.01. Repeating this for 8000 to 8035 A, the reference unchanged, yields -0.01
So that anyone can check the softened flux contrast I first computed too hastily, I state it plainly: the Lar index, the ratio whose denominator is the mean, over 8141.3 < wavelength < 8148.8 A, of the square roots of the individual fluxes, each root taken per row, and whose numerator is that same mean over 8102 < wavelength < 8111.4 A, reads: 0.97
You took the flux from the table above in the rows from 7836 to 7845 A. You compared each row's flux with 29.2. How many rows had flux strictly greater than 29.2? 2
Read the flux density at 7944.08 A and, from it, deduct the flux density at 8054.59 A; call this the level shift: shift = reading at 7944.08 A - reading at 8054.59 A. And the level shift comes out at -0.2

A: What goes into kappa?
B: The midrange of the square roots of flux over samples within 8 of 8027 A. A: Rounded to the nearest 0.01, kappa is 5.33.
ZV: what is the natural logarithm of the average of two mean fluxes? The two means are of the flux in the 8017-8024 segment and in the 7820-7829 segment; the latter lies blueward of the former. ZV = 3.374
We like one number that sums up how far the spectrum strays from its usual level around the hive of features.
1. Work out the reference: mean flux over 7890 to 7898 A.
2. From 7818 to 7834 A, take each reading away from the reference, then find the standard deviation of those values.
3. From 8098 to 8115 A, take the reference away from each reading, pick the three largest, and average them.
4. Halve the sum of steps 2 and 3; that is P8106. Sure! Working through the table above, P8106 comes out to 1.3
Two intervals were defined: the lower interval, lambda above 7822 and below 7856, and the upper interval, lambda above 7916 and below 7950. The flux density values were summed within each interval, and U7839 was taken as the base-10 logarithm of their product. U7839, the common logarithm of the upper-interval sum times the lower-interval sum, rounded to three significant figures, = 5.44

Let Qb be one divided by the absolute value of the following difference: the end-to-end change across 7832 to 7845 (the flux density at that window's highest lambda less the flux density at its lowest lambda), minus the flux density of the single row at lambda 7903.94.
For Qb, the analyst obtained 0.0352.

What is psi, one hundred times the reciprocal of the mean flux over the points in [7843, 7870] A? 3.50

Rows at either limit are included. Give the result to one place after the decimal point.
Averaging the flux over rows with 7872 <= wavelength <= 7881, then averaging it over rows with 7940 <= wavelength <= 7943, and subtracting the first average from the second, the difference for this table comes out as -2.3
